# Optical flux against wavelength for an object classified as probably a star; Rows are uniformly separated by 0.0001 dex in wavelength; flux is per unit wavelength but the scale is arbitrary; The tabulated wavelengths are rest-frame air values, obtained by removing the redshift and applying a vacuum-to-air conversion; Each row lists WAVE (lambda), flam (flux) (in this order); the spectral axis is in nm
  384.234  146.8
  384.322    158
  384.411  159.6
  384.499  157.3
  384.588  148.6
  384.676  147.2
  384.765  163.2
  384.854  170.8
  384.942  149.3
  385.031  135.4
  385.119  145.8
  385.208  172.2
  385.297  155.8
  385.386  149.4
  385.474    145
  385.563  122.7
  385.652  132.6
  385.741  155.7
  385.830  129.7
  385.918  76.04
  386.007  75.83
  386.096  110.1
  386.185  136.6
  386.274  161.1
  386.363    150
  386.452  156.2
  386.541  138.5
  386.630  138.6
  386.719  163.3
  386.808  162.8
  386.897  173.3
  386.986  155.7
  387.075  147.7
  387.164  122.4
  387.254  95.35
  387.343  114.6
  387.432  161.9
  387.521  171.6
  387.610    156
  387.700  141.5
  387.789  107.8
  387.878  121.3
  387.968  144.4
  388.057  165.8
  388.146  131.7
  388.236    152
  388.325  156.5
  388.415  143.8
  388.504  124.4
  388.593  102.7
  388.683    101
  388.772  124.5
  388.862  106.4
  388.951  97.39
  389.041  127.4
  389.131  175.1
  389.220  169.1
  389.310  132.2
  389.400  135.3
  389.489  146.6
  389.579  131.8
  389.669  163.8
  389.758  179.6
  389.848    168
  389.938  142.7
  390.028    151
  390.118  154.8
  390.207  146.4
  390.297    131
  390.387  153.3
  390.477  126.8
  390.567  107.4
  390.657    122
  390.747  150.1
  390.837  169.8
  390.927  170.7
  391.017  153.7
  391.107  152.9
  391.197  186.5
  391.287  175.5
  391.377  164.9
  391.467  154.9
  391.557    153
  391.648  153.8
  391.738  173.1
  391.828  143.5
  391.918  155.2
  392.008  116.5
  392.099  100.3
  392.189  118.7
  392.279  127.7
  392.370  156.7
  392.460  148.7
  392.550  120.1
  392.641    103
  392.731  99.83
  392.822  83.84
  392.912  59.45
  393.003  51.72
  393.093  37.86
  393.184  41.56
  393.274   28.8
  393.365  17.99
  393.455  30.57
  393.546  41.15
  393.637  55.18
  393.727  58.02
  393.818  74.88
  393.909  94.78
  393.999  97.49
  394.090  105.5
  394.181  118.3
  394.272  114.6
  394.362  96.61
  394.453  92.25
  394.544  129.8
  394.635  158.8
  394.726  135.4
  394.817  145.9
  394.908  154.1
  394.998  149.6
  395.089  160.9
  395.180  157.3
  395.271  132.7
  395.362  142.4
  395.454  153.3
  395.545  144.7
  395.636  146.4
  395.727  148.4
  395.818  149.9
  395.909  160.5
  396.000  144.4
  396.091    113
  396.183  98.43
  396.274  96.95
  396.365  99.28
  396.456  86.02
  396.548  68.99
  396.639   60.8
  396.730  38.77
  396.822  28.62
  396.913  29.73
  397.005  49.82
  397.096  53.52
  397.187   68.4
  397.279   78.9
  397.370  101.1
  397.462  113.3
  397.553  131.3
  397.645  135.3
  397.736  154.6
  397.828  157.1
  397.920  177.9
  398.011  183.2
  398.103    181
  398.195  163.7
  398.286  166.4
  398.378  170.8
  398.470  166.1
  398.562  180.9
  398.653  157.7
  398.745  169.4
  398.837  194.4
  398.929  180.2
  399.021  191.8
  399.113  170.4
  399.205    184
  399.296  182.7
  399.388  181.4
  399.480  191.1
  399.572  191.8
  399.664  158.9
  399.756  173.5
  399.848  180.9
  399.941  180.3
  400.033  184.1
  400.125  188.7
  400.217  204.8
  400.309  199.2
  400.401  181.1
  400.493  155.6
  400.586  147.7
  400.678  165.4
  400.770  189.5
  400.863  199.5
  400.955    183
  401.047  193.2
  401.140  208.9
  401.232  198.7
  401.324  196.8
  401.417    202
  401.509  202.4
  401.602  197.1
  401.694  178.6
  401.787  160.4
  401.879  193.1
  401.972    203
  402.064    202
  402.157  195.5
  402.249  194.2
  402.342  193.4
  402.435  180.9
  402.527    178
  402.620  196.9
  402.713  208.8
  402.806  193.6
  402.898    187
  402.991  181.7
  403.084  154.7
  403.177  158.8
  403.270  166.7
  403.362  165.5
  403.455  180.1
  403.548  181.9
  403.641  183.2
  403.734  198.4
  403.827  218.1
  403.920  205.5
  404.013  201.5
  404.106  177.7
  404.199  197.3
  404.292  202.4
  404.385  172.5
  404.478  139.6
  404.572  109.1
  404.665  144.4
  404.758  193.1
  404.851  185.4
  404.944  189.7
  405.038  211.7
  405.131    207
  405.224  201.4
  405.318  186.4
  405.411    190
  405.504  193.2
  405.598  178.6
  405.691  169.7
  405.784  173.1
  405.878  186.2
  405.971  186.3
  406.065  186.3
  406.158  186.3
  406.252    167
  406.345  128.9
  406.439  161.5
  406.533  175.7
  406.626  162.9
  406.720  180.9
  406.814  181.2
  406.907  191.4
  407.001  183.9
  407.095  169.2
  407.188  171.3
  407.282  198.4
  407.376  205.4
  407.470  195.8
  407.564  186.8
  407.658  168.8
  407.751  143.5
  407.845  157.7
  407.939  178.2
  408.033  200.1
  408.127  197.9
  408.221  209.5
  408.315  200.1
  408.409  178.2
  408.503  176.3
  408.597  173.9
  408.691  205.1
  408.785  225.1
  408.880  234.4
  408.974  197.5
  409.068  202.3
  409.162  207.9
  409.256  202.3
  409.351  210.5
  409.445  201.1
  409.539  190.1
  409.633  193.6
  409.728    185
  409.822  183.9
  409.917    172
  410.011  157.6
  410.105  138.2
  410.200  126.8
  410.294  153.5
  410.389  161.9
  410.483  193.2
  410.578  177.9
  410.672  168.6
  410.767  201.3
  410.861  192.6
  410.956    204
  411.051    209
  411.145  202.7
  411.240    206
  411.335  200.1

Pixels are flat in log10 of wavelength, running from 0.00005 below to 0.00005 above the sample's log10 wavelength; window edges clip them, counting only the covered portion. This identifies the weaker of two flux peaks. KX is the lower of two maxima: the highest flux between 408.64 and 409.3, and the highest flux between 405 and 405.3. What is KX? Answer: 212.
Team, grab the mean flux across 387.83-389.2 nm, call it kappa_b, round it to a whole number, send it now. 132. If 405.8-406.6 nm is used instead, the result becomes 172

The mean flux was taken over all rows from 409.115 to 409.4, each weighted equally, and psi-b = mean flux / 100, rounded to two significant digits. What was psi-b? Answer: 2.1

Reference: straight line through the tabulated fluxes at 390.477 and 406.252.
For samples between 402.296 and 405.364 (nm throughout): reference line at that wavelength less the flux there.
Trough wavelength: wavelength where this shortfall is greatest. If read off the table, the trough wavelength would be 404.572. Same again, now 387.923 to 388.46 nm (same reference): 388.146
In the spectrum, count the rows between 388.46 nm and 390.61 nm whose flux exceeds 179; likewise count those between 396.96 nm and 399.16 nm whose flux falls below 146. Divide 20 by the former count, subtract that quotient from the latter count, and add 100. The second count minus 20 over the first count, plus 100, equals 88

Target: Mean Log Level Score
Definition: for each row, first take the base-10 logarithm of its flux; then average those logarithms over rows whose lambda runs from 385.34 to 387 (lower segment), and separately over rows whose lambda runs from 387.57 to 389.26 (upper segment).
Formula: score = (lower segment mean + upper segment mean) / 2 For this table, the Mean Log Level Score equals 2.13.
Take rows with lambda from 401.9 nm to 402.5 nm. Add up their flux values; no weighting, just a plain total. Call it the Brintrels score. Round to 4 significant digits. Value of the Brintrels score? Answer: 1169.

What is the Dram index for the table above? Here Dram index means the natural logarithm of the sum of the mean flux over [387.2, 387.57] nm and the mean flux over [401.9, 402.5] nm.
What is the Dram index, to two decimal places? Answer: 5.80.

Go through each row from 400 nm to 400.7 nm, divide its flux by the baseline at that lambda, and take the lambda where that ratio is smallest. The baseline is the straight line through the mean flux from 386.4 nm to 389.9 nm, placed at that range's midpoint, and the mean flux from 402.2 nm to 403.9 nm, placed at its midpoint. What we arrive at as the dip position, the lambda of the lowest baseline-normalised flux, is 400.586 nm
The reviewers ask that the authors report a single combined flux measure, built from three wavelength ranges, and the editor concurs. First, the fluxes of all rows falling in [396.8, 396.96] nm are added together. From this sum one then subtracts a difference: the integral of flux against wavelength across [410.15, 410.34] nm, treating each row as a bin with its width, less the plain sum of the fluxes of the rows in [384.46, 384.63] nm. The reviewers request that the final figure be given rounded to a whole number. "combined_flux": 338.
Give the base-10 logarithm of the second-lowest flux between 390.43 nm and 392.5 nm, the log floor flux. 2.03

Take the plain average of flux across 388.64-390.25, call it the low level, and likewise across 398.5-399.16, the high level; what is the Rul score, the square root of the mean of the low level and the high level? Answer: 12.6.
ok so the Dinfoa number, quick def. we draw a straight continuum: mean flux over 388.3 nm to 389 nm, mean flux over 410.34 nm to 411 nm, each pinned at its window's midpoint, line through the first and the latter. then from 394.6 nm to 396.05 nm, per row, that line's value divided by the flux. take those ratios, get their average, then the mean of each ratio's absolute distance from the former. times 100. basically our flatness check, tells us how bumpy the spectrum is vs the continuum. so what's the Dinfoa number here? 4.3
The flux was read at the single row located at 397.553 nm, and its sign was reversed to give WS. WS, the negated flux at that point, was -131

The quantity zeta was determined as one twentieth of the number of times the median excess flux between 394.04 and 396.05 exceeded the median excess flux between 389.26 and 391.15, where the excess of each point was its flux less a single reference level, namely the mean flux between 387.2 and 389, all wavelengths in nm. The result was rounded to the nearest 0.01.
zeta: 0.04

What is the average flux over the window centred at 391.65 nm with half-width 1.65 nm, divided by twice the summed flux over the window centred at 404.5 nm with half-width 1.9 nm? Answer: 0.01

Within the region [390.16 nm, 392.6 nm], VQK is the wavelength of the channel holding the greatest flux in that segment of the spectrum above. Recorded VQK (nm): 391.197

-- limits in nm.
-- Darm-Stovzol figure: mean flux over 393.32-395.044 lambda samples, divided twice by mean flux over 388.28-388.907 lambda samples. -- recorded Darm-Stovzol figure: 0.0065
